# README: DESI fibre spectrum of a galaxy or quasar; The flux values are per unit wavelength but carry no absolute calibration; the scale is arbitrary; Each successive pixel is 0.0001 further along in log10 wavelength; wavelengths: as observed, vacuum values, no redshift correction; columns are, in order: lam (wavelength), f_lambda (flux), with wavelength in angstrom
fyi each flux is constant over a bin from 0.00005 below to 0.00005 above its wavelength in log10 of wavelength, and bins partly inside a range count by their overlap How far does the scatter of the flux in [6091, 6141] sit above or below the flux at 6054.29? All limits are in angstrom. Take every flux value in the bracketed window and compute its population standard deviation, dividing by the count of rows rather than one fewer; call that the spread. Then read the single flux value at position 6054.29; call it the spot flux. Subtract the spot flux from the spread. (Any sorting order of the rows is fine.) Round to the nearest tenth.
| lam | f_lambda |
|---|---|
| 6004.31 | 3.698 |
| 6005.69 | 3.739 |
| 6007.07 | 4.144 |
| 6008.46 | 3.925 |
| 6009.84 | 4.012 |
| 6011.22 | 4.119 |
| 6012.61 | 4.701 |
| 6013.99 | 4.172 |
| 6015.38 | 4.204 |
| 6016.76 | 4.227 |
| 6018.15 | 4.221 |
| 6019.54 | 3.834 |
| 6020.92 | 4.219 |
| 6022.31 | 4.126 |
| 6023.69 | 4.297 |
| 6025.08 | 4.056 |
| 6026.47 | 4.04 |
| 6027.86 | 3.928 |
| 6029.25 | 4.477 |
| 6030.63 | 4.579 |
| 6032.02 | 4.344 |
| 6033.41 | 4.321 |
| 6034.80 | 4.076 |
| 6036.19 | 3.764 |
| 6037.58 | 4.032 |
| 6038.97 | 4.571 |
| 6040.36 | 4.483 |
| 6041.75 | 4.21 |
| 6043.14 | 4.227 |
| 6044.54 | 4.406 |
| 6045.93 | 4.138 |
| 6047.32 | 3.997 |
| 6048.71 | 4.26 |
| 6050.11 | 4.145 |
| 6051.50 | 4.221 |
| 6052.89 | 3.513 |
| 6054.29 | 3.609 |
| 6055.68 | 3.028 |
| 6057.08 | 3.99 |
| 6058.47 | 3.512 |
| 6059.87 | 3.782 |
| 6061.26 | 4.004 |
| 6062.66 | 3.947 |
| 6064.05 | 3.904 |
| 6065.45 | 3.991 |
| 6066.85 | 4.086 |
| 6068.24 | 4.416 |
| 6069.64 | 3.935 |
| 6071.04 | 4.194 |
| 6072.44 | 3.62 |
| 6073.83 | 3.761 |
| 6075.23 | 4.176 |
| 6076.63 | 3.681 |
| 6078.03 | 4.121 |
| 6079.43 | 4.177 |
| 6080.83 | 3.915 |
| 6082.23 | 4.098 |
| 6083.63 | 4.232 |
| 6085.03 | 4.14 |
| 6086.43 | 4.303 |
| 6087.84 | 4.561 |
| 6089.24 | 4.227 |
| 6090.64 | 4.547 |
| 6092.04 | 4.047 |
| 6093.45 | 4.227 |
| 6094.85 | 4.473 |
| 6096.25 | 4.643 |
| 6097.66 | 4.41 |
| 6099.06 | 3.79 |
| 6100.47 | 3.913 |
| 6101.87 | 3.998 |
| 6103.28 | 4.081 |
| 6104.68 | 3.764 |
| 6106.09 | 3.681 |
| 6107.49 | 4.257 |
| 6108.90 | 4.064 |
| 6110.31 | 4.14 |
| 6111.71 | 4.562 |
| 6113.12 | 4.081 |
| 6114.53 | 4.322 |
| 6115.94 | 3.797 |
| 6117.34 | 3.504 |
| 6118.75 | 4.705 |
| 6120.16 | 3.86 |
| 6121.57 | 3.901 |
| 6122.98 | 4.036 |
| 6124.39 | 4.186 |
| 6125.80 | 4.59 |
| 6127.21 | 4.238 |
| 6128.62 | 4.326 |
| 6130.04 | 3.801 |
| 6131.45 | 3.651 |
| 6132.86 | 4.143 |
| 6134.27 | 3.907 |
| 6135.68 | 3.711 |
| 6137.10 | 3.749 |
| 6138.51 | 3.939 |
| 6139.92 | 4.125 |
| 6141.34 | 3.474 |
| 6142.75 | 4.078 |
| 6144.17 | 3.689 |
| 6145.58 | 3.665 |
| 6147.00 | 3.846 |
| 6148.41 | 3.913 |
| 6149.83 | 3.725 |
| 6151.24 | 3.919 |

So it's -3.3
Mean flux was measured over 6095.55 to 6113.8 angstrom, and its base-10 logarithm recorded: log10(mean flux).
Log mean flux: 0.613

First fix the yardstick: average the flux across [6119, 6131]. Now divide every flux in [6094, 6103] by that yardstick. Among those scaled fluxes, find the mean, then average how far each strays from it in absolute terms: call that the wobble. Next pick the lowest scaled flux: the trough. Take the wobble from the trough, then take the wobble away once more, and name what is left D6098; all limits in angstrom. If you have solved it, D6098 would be 0.77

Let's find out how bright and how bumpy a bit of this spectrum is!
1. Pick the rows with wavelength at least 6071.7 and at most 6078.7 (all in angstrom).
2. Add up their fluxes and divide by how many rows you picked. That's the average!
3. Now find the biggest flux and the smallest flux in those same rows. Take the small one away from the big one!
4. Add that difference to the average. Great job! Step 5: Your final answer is 4.43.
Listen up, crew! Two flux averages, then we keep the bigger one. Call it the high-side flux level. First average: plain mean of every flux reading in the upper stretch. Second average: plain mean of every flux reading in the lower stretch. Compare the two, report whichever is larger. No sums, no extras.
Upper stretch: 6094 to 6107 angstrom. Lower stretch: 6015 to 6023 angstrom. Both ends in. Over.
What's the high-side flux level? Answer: 4.14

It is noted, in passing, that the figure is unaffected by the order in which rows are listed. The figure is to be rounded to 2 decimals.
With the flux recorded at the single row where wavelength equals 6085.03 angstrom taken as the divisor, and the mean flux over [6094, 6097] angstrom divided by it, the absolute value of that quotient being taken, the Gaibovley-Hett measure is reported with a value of 1.10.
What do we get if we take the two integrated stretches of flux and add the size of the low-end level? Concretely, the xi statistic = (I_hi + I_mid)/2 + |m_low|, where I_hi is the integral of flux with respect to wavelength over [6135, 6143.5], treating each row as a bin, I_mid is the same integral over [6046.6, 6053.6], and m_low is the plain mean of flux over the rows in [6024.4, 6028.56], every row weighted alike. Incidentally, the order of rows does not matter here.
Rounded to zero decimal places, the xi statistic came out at 34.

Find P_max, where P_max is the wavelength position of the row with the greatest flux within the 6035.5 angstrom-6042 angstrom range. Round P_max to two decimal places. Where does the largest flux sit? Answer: 6038.97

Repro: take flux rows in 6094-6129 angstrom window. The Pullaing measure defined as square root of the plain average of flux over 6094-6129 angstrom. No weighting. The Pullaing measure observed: 2.03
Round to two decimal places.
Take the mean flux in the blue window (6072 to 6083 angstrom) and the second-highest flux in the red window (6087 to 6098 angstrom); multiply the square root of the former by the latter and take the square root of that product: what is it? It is 3.01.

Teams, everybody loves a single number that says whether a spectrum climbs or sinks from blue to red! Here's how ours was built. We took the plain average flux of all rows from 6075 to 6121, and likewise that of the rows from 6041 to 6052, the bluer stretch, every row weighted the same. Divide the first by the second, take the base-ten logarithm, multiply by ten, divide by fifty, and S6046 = -0.001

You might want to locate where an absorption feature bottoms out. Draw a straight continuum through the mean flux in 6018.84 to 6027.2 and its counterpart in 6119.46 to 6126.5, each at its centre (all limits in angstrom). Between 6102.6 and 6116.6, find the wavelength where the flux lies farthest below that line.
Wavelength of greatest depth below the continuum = 6106.09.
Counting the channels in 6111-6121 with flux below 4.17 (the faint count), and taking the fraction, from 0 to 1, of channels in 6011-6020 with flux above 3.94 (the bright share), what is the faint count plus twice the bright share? 5.7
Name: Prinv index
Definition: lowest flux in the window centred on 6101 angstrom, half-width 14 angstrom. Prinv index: 3.681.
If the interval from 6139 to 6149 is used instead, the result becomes 3.474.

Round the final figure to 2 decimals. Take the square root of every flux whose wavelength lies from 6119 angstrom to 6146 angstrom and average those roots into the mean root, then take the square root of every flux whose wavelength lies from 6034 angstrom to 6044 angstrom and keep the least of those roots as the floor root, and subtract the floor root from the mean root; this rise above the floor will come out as 0.05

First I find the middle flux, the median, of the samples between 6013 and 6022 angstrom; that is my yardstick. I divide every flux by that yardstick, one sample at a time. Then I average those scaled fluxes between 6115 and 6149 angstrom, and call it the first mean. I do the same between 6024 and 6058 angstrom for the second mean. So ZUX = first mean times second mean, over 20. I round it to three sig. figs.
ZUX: 0.0457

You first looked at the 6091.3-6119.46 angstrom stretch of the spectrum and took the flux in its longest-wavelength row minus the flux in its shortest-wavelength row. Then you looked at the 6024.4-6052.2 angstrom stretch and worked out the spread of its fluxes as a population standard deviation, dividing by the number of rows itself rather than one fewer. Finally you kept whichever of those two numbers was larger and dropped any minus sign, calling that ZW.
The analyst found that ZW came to 0.658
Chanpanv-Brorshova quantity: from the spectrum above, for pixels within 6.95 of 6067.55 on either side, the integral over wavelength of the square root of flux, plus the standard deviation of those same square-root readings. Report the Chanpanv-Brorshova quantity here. 28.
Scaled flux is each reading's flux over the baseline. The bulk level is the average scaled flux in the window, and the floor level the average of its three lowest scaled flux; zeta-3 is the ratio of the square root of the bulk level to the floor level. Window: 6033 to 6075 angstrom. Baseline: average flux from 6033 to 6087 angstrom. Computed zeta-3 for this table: 1.20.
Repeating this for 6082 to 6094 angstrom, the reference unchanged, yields 1.01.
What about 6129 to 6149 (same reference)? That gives 1.09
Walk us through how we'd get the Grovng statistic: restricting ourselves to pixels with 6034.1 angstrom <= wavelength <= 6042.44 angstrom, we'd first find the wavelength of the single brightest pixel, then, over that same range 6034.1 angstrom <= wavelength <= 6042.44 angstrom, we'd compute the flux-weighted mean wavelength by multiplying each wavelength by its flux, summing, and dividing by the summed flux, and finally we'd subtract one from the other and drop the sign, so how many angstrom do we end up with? 0.6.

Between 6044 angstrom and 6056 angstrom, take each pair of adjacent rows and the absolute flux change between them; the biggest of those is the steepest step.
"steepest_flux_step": 0.71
